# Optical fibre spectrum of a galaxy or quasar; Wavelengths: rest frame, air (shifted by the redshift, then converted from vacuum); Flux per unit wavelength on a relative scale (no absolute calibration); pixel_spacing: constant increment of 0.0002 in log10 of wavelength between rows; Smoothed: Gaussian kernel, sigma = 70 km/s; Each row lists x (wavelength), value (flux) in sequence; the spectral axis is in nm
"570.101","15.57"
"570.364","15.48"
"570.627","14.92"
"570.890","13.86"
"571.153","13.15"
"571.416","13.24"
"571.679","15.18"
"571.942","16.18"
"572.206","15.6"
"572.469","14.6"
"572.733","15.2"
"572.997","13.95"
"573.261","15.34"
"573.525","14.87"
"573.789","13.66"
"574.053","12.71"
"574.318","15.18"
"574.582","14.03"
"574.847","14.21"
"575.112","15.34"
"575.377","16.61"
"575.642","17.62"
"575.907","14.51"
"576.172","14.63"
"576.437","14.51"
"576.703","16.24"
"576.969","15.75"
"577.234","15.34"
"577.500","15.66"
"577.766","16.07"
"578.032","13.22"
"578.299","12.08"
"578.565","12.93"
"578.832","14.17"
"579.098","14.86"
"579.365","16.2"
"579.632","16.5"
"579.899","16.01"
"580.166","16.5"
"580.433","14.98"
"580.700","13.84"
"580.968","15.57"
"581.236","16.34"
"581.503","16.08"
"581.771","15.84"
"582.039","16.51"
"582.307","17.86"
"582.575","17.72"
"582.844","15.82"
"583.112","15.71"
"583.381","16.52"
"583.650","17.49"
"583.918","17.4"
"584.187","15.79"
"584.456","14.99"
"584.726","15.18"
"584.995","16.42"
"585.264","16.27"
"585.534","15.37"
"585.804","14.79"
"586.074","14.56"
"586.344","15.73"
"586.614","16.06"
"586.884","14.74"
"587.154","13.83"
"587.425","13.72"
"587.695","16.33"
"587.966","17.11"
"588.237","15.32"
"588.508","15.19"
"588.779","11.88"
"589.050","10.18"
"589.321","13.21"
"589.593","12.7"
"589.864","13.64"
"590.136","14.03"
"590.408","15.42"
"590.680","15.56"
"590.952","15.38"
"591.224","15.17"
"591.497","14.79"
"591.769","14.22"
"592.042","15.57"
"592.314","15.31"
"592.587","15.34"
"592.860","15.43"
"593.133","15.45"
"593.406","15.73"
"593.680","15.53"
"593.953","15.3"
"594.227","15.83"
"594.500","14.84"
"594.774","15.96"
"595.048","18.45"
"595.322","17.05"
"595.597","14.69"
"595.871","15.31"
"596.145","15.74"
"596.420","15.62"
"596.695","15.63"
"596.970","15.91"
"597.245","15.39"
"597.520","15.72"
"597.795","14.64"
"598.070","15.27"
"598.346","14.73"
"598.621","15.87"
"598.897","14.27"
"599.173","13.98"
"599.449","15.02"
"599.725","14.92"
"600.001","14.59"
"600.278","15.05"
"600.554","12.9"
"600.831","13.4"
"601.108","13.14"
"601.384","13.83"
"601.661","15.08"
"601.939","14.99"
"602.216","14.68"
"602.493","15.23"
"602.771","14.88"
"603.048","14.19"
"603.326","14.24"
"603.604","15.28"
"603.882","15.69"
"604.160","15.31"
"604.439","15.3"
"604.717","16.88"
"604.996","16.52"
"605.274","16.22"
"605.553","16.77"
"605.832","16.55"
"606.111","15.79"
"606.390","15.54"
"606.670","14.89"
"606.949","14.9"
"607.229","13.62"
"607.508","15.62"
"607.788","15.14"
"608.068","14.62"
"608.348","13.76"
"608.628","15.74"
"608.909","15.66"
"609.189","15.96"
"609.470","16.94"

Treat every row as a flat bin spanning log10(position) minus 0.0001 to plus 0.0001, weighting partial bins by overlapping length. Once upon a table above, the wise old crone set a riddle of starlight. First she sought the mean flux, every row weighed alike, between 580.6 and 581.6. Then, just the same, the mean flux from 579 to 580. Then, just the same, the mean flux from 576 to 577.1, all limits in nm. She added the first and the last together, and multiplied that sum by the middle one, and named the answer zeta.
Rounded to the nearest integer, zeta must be 489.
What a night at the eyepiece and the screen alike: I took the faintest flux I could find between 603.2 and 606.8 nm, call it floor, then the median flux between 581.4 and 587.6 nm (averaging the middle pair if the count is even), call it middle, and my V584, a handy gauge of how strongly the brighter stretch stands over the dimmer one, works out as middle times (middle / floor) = 17.6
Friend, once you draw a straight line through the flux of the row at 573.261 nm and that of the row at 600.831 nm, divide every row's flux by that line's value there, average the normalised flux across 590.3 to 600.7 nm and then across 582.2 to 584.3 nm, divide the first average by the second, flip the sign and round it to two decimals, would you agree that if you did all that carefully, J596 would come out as -0.97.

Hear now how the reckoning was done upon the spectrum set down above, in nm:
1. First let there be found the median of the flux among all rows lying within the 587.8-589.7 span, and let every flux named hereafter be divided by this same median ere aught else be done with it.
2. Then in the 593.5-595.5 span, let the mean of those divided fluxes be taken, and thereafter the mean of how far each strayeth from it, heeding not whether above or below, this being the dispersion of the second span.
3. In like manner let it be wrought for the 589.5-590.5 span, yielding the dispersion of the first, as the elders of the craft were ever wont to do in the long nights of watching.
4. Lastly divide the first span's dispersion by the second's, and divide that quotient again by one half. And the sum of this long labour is 1.7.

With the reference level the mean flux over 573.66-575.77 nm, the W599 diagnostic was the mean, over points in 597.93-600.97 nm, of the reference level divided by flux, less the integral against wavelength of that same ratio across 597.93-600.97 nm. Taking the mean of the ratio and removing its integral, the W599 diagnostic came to -2.1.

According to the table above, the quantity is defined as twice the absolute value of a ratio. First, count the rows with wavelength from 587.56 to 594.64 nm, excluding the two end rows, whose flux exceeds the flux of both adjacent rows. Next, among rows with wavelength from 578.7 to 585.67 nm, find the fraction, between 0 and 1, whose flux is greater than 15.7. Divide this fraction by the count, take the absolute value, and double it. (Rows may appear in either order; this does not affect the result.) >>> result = 0.23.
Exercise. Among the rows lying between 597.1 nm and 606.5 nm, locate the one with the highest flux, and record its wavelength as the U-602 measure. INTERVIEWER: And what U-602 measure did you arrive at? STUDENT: 604.717 nm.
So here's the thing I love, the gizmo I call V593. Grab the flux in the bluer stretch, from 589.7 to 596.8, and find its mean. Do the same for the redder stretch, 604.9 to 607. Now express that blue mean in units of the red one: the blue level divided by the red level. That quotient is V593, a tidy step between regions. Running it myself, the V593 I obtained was 0.97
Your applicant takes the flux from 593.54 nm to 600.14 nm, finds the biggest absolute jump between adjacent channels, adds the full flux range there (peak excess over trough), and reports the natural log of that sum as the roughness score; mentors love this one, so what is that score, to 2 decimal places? 1.94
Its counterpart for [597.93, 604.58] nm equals 1.63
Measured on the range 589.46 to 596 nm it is 2.11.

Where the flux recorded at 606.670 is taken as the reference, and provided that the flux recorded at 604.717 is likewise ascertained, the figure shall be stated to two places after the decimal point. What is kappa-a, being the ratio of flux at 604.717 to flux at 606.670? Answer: 1.13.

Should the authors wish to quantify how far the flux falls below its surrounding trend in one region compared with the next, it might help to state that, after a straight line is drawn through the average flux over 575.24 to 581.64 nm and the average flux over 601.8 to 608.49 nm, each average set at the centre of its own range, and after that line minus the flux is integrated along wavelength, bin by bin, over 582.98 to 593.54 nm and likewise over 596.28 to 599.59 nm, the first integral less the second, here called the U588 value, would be 1.8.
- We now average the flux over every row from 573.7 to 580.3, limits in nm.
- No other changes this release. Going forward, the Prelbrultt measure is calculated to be 15.0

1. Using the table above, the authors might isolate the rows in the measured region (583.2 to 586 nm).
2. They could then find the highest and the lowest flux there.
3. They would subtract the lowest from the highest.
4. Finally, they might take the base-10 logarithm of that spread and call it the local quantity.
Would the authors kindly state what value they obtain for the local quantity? 0.43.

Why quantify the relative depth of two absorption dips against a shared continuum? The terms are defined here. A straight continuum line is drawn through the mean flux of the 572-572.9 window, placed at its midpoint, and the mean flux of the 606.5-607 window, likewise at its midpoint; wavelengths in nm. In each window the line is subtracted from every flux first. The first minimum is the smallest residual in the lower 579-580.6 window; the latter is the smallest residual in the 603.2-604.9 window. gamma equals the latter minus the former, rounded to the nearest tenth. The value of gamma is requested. -0.5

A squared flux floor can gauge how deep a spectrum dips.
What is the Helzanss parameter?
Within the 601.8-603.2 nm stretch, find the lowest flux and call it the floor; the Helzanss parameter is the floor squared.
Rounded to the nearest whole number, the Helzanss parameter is 201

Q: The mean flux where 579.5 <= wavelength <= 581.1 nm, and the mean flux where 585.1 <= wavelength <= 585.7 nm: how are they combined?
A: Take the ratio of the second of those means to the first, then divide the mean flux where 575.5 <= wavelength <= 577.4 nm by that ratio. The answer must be 15.3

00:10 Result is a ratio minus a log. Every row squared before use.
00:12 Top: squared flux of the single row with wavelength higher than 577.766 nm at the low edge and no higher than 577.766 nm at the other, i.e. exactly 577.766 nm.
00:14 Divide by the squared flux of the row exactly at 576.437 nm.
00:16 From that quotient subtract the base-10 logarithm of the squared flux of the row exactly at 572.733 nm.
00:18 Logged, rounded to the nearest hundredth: -1.14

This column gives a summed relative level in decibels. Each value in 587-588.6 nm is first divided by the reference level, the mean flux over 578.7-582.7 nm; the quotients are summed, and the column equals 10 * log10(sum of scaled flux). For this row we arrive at 7.6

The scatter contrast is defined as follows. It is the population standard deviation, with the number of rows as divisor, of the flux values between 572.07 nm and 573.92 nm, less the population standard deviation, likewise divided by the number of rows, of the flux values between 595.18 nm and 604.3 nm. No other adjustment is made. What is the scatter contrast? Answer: -0.2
